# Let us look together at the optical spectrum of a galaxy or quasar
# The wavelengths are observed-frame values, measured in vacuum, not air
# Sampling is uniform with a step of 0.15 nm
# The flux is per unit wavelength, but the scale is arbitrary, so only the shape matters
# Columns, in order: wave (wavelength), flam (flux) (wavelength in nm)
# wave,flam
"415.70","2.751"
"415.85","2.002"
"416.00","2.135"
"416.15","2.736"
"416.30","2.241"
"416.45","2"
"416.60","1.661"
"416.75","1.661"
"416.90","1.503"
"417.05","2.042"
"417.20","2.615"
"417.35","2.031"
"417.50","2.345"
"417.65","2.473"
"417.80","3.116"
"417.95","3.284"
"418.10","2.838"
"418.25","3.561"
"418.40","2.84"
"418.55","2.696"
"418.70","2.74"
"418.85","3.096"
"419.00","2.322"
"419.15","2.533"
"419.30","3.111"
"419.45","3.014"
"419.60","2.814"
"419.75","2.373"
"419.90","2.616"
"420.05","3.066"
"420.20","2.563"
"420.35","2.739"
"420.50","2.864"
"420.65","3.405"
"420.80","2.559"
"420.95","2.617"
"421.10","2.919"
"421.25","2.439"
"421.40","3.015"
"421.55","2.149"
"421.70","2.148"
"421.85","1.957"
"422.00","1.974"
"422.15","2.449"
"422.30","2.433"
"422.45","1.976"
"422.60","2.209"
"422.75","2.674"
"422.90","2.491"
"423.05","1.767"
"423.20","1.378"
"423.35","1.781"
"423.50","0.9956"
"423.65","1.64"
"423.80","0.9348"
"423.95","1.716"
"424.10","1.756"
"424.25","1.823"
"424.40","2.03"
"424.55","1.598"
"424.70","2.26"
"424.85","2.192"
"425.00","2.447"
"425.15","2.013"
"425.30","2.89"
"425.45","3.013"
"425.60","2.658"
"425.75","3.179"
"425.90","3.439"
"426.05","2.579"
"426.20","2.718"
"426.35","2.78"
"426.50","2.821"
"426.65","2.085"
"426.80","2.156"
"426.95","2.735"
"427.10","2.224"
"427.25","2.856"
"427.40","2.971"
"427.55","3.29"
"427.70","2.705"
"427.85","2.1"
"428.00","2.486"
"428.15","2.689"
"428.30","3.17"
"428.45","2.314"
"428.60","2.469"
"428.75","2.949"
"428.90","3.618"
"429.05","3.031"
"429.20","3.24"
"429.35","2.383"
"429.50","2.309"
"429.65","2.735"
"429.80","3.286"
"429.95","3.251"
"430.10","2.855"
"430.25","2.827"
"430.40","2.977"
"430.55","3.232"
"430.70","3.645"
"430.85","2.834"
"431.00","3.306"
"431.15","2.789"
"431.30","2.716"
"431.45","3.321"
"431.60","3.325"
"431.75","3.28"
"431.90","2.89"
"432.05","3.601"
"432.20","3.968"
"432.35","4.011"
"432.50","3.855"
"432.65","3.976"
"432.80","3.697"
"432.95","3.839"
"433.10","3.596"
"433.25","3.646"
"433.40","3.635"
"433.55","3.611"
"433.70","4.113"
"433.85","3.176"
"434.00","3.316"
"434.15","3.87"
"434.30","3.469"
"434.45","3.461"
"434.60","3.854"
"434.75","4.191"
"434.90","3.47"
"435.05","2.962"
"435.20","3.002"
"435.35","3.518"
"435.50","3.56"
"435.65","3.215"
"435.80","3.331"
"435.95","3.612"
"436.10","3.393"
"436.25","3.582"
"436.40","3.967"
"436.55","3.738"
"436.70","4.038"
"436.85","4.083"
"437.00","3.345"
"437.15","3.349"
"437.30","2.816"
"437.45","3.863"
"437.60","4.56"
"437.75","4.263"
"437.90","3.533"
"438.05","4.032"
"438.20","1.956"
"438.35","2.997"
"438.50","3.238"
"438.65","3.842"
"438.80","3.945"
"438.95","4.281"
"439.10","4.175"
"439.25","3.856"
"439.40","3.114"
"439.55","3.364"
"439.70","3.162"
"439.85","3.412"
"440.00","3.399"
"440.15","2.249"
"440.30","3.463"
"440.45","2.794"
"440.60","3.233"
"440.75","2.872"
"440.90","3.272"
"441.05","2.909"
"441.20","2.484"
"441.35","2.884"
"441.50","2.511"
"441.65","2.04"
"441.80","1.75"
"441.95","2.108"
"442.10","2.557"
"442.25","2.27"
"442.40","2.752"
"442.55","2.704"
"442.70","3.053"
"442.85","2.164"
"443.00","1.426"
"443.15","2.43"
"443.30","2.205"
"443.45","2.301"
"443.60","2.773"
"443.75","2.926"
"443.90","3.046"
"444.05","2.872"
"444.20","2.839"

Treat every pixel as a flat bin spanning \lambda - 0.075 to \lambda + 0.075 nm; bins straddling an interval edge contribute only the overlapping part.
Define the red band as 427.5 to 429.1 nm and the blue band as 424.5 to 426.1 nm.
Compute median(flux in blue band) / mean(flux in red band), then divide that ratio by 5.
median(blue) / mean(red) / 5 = 0.18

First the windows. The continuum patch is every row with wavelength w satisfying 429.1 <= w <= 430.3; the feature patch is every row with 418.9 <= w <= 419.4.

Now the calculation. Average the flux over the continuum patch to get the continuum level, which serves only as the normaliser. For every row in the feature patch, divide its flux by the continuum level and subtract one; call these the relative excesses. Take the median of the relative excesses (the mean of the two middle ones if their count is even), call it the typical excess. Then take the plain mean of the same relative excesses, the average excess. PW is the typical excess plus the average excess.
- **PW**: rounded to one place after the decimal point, -0.2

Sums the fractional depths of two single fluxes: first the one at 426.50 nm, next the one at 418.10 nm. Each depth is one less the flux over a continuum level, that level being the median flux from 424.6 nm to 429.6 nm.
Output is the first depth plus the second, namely -0.1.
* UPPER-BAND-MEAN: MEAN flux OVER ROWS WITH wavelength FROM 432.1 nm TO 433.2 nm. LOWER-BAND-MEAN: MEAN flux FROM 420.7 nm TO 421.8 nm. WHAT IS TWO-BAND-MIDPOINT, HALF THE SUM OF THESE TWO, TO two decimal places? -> 3.20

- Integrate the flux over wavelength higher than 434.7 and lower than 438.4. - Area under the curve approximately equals 13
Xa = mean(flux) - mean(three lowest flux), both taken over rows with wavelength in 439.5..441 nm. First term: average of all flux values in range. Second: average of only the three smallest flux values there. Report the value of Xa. 0.48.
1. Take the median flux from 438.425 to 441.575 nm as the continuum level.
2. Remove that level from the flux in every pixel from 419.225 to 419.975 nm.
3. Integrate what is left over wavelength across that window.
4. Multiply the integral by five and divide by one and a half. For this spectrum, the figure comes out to -1.13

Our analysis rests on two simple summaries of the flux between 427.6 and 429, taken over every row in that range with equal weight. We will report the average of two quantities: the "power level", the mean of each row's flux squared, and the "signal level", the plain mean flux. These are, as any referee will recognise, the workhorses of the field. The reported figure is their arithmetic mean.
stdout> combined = 5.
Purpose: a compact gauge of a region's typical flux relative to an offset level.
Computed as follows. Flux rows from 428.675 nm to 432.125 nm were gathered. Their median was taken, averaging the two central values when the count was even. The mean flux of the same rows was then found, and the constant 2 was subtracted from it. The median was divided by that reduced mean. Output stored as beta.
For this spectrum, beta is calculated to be 2.9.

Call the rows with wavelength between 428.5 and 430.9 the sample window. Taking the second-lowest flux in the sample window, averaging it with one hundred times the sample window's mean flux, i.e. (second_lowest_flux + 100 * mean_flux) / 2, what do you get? 150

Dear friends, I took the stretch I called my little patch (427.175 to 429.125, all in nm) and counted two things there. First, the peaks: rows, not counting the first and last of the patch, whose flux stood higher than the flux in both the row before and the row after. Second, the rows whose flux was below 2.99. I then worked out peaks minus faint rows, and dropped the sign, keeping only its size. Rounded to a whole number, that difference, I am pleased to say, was 6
